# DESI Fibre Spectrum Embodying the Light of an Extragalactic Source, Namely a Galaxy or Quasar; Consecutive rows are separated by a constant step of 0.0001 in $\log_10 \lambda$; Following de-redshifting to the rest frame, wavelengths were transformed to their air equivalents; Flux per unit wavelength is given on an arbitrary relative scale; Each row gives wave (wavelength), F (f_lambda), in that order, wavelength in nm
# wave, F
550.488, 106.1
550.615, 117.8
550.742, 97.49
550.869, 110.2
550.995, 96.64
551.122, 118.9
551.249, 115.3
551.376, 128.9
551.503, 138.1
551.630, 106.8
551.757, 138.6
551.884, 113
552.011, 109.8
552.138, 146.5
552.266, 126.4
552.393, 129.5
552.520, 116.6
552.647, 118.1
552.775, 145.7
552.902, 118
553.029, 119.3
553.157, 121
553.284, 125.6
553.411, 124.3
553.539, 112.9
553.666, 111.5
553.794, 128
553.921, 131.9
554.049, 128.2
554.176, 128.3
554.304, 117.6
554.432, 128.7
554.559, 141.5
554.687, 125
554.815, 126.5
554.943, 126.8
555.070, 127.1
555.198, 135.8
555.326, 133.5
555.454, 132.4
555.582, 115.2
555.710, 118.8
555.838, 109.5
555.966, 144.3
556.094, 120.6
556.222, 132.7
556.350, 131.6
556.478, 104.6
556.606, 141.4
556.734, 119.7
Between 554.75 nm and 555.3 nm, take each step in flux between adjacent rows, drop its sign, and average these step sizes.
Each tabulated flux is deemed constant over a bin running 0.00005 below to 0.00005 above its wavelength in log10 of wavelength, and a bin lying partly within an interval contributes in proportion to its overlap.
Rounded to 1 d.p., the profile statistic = 3.1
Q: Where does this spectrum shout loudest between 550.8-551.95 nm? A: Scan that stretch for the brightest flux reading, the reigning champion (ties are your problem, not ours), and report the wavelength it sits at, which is 551.757 nm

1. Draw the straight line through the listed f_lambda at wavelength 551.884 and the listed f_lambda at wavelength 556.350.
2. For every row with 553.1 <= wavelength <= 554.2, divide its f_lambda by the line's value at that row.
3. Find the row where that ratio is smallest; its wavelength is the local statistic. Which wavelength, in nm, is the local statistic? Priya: 553.666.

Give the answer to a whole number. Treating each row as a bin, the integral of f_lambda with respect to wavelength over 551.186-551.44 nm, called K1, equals 31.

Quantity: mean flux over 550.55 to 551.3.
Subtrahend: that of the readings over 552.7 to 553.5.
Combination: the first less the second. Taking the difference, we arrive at -16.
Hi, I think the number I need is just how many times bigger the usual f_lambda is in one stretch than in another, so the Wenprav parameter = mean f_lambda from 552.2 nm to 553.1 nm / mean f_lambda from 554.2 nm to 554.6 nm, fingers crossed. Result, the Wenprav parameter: 0.97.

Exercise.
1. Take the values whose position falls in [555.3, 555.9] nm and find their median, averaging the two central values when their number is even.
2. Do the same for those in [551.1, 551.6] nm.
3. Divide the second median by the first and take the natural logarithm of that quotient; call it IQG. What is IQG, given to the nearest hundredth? 0.04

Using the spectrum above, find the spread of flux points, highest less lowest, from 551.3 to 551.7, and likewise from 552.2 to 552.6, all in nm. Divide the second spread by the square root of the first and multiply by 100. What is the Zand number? 231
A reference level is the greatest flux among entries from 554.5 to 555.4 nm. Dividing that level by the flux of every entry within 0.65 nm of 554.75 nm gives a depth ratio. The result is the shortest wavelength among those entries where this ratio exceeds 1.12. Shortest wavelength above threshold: 554.304 nm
